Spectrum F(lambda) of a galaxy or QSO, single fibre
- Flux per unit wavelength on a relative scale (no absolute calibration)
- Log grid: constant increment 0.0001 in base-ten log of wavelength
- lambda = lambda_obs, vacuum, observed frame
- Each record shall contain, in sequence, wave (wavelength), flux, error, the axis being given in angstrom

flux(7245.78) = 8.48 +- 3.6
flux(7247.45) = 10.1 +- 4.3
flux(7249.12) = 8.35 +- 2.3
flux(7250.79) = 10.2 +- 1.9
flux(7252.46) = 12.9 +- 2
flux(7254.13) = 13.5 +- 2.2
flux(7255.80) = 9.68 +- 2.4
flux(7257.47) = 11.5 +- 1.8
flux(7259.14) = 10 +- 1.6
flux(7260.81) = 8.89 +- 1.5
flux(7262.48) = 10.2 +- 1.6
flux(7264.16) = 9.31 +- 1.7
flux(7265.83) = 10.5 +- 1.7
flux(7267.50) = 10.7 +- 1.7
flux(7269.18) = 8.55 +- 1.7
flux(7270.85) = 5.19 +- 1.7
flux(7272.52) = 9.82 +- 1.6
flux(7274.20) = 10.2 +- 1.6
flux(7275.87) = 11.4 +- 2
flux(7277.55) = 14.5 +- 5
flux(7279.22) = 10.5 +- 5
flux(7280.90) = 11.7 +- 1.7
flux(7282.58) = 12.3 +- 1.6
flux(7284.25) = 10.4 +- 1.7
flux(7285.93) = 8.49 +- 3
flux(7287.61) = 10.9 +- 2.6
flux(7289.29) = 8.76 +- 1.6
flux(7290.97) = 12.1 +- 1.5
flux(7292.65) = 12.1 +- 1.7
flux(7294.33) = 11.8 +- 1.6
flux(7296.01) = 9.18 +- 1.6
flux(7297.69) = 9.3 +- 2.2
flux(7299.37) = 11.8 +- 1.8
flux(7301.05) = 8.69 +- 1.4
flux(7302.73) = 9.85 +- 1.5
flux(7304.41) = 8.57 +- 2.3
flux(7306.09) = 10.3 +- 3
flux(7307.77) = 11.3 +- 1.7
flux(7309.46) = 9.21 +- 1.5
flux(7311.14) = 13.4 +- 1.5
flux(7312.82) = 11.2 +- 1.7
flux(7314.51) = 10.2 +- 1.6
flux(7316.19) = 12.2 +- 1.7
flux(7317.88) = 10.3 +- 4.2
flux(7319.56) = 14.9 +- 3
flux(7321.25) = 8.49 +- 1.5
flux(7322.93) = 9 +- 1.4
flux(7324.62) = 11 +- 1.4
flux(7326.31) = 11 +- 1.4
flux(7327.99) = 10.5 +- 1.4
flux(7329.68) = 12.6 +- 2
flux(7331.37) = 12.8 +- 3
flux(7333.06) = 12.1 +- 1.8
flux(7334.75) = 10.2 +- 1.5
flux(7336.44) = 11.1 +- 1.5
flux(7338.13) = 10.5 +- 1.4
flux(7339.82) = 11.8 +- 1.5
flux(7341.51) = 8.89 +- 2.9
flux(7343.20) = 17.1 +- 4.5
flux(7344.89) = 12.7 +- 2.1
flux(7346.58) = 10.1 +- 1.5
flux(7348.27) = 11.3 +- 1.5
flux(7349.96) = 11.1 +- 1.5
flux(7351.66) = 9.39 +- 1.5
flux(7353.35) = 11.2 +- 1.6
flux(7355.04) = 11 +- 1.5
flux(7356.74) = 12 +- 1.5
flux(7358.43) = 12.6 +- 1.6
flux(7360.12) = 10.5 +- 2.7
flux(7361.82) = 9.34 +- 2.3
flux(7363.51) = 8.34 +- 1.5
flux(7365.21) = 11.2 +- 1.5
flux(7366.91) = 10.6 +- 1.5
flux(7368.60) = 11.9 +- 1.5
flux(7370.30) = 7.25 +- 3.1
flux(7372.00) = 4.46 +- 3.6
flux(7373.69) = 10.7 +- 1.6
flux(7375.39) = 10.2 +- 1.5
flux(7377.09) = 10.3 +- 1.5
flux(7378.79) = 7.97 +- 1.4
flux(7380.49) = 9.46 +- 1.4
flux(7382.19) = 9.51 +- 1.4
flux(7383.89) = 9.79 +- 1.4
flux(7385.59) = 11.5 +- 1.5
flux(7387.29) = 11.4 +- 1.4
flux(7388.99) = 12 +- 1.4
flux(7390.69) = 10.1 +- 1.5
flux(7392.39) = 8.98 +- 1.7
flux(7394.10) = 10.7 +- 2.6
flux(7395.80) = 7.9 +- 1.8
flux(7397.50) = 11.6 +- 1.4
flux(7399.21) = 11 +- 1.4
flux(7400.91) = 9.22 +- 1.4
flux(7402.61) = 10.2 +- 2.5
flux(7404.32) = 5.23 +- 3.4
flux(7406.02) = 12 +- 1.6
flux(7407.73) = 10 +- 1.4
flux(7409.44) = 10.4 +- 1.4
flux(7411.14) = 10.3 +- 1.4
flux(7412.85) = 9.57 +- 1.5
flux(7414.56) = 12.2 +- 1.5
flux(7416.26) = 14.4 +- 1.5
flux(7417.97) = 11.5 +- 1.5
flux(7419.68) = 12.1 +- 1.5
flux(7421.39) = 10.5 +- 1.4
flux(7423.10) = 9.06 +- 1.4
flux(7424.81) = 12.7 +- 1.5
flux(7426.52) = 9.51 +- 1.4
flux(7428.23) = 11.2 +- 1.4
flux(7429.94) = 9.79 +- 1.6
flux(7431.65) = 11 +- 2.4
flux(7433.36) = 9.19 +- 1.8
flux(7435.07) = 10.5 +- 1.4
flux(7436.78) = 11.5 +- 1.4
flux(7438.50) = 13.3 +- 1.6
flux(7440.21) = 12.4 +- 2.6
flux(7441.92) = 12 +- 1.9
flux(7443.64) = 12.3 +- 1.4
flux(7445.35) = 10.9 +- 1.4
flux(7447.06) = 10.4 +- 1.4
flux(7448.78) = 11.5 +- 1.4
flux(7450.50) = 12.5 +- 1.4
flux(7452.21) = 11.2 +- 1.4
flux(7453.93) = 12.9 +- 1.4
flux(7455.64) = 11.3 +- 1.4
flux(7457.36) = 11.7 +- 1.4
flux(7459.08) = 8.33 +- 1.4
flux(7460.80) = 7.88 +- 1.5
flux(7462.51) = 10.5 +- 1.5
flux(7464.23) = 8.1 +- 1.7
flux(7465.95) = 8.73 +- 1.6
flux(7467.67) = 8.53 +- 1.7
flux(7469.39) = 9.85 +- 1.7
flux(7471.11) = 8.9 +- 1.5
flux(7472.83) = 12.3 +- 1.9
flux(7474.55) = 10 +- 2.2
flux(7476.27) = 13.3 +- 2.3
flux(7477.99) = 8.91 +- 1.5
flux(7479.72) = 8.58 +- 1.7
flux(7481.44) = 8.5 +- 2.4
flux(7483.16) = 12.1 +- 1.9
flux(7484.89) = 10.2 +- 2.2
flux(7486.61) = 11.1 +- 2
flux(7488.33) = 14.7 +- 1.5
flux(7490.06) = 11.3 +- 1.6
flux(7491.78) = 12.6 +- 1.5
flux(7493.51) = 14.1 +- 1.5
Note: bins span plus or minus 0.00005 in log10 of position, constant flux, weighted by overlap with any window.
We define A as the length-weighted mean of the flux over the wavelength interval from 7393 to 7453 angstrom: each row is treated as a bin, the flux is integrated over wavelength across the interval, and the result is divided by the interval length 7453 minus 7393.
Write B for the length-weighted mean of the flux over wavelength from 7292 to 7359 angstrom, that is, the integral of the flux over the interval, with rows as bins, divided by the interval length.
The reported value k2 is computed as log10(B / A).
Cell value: 0.01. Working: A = 10.8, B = 11.1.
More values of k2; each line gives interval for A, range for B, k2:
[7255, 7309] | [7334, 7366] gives 0.03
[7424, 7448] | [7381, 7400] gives -0.03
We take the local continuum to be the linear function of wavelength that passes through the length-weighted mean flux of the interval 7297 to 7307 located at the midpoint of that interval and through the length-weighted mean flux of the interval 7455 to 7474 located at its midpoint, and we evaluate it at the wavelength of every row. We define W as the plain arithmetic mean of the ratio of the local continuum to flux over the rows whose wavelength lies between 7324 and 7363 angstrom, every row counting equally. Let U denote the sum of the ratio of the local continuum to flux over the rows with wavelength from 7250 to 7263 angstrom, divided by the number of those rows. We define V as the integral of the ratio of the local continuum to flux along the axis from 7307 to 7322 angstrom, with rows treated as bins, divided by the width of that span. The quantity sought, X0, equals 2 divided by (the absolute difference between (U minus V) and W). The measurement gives 2.37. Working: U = 0.92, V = 0.891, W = 0.87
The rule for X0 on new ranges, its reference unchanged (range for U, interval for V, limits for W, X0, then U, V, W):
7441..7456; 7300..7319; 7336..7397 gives 1.84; 0.83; 0.944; 0.98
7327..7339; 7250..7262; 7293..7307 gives 1.90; 0.86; 0.917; 1.00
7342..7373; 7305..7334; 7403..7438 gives 2.34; 0.98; 0.891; 0.95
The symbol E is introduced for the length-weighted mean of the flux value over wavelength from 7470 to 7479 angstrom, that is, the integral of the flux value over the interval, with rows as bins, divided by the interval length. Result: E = 10.6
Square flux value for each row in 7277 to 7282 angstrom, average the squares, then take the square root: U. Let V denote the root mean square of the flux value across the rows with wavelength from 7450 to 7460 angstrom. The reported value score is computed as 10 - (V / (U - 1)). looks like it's 8.99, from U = 12.3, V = 11.4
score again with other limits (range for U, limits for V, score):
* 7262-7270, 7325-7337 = 8.70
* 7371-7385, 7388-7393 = 8.73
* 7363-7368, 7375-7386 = 8.92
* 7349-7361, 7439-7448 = 8.85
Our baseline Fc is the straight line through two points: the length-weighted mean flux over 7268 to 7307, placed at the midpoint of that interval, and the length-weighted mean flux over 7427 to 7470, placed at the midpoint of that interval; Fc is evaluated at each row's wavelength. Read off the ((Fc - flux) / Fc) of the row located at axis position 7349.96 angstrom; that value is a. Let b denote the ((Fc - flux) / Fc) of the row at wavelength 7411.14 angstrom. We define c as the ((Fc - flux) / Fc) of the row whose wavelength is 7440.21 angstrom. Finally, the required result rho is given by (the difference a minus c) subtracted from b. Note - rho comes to -0.07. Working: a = -0.06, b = 0.03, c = -0.162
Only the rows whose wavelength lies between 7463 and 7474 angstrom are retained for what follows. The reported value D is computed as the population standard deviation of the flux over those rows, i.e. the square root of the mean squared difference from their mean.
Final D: 1.40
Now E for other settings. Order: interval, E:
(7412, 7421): 11.9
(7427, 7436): 10.3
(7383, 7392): 10.9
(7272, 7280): 11.3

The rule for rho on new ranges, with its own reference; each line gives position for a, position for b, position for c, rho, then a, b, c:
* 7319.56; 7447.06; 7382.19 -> 0.56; -0.44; 0.03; 0.096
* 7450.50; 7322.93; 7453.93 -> 0.10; -0.17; 0.13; -0.205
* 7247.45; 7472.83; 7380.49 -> -0.05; 0.01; -0.14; 0.101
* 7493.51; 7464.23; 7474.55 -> 0.62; -0.30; 0.25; 0.071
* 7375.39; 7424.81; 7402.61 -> -0.19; 0.03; -0.19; 0.036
